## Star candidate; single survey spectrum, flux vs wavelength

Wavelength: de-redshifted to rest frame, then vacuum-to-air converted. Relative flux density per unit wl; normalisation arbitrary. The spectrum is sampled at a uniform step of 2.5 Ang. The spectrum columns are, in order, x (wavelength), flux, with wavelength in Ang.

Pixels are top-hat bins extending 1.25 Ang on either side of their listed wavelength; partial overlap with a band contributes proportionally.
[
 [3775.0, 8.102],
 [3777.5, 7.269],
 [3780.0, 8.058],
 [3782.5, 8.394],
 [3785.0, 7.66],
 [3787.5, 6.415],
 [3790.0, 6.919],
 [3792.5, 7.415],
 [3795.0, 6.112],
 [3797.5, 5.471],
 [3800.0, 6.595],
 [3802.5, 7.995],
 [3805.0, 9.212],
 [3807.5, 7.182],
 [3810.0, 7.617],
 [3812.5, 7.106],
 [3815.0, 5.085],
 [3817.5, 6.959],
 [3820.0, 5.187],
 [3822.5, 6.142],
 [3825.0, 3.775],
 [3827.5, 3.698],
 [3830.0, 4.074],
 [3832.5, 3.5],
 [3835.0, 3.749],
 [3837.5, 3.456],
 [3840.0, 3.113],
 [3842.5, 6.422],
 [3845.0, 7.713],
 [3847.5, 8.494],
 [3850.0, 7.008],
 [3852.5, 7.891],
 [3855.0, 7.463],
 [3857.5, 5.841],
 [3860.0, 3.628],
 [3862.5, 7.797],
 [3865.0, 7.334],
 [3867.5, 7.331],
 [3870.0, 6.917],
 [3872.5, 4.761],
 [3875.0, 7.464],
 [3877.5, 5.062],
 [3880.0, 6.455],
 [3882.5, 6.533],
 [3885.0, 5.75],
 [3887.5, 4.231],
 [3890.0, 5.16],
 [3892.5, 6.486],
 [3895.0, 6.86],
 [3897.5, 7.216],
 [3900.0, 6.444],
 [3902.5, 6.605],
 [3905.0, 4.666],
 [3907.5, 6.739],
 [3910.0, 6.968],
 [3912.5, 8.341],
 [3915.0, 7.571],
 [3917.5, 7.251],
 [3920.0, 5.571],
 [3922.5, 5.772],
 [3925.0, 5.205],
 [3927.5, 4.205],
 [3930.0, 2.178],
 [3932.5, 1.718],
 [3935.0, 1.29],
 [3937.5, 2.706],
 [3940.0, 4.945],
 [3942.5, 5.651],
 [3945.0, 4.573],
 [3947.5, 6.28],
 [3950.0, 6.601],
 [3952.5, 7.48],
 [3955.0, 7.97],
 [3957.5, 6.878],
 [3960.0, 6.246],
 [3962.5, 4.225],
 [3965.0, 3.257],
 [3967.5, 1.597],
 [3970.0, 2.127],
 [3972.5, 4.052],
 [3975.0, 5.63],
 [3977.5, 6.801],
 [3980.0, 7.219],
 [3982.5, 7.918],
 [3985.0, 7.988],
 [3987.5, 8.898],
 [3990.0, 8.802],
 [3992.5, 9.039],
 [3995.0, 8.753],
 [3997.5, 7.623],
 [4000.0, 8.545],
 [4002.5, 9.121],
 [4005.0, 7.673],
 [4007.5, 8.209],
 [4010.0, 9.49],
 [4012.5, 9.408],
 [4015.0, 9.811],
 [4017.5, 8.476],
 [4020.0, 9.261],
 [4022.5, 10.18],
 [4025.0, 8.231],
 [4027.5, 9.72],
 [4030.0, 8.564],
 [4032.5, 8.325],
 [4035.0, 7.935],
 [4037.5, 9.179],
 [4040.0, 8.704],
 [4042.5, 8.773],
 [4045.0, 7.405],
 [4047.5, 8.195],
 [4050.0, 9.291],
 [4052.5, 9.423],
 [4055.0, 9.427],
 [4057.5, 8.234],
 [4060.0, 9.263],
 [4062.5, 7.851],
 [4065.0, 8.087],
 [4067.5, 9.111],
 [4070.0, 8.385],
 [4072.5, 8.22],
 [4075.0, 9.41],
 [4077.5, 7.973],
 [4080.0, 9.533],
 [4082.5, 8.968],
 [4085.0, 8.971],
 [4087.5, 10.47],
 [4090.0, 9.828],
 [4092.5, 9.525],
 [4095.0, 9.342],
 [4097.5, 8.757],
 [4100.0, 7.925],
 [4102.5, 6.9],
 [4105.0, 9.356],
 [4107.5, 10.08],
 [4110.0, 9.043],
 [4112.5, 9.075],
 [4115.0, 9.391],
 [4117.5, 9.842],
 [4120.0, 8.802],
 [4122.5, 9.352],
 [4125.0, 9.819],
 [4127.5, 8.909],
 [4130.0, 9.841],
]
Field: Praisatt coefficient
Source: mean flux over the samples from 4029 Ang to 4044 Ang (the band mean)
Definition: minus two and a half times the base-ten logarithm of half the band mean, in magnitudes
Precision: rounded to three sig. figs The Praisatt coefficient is -1.58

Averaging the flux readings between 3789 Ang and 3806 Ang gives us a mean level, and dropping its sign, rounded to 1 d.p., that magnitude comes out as 7.1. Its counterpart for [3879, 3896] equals 5.9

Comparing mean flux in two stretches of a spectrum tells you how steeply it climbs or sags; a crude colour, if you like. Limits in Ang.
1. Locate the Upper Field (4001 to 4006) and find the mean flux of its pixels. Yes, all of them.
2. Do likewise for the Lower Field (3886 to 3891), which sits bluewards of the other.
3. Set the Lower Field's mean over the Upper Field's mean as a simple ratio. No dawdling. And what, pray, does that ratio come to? 0.6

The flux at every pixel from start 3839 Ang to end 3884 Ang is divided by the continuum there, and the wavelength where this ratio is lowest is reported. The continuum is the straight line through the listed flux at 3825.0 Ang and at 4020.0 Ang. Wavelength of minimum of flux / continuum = 3840.0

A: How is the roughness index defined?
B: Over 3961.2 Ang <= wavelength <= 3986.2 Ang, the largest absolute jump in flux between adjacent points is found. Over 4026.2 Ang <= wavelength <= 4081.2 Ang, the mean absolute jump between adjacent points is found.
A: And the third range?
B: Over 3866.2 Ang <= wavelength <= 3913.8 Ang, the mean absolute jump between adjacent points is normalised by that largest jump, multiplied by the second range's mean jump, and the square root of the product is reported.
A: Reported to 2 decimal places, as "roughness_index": 0.70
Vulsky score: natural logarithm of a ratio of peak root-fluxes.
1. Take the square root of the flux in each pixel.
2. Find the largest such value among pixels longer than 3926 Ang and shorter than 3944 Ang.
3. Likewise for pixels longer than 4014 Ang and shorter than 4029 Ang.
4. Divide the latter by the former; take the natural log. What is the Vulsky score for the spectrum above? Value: 0.29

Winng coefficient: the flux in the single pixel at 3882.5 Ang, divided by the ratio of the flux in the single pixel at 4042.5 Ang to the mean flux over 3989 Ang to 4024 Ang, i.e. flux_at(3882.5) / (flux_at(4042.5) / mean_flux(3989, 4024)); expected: 7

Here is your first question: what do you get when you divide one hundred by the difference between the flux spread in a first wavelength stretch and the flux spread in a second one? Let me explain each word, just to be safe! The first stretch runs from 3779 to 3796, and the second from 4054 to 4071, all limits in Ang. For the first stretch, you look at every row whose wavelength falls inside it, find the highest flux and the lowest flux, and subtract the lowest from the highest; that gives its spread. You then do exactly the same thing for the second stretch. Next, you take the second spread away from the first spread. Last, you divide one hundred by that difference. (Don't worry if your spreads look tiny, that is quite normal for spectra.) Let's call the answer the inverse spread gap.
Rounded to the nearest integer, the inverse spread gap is 142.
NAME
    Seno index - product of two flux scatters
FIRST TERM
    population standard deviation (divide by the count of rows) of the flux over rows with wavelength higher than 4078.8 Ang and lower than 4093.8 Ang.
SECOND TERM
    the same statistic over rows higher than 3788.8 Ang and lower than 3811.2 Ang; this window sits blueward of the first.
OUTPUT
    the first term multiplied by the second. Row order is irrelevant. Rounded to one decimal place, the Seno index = 0.5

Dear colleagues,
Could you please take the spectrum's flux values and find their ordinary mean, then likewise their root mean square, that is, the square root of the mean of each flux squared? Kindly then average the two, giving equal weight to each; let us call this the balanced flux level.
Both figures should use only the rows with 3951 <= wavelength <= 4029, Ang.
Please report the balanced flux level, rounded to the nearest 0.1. 7.6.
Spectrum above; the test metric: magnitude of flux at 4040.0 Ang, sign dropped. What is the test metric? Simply 9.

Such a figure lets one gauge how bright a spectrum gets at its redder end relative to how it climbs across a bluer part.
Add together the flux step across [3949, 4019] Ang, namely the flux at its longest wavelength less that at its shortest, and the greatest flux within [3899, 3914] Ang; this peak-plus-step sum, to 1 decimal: 10.2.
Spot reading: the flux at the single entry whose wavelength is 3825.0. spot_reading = 3.775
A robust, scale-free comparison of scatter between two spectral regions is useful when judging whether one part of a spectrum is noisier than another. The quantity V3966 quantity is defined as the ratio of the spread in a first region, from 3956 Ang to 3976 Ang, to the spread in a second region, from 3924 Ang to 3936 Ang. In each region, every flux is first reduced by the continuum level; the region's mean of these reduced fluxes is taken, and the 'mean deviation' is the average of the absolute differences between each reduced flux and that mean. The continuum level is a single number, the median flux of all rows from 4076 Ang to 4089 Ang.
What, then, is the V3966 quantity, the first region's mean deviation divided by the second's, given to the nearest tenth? 1.0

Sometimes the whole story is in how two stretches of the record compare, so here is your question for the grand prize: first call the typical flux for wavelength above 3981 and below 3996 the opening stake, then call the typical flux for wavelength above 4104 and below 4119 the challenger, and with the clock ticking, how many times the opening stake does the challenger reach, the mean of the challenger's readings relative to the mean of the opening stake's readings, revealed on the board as 1.1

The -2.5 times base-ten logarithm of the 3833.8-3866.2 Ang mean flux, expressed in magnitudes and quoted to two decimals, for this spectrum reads -1.97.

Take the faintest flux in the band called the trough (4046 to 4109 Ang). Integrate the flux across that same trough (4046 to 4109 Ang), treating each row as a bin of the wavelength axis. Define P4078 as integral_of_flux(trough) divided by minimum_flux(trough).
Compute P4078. 81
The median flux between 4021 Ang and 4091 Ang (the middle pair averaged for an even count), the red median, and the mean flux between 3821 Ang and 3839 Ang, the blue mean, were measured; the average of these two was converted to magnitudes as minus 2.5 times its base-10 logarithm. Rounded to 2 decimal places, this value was -2.03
